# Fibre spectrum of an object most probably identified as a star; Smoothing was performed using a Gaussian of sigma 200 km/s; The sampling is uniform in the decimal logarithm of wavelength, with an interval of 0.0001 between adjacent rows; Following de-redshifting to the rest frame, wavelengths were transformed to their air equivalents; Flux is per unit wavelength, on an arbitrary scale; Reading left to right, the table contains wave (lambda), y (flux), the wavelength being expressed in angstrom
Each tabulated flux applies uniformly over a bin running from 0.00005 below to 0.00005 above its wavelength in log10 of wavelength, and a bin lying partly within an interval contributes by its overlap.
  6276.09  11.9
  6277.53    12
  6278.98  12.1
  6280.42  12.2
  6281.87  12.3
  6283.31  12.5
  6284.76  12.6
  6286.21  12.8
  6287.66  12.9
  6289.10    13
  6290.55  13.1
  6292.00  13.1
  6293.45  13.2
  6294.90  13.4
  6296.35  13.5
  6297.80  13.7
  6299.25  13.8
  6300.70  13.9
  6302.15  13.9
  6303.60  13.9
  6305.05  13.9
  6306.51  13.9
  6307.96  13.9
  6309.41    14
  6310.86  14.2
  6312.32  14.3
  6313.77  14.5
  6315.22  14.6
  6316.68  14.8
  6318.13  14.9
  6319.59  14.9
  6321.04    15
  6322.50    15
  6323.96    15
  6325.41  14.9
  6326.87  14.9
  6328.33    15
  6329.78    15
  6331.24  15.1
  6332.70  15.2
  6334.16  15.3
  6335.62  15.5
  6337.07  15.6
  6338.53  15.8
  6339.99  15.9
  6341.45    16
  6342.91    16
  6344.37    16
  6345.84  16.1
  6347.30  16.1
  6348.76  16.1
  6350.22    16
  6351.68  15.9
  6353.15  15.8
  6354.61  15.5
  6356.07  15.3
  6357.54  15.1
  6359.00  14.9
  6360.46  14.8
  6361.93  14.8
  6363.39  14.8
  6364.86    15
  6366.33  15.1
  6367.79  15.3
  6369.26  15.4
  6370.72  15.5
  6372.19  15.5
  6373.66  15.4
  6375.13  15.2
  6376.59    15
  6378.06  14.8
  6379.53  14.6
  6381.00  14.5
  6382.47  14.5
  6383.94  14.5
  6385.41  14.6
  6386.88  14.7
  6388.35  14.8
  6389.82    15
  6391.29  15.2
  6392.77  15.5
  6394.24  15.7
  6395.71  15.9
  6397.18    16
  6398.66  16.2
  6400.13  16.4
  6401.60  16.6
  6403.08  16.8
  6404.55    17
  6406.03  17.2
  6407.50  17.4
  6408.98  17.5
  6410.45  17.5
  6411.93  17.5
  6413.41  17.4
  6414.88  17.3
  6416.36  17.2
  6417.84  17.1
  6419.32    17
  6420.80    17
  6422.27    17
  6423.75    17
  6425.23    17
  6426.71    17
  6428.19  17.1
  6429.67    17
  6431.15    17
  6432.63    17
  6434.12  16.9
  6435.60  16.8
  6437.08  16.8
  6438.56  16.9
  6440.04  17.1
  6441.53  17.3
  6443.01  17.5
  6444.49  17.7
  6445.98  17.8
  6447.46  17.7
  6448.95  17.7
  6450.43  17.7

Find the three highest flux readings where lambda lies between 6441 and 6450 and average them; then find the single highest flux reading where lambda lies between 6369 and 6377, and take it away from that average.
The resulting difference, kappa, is 2.2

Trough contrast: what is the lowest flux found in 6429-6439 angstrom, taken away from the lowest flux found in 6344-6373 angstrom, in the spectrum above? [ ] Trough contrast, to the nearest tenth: -2.0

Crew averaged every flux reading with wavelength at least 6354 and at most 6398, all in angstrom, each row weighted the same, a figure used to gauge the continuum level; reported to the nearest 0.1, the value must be 15.1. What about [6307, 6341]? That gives 14.9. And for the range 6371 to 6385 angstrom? 14.9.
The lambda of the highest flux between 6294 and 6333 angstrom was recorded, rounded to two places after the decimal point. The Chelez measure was 6332.70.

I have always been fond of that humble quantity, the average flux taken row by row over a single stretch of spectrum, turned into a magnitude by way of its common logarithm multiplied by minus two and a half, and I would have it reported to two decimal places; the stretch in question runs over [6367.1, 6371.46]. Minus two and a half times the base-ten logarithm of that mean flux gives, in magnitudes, -2.97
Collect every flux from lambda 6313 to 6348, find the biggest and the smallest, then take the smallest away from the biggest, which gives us 1.6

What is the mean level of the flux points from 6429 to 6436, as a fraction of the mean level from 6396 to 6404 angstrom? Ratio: 1.03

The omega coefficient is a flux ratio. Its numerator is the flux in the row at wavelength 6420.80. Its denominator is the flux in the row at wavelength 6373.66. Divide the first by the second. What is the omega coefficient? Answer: 1.10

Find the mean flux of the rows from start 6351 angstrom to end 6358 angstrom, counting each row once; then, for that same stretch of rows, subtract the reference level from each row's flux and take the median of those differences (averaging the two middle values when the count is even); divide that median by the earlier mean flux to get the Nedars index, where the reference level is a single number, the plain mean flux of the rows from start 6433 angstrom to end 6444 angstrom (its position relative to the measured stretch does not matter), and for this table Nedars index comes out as -0.10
